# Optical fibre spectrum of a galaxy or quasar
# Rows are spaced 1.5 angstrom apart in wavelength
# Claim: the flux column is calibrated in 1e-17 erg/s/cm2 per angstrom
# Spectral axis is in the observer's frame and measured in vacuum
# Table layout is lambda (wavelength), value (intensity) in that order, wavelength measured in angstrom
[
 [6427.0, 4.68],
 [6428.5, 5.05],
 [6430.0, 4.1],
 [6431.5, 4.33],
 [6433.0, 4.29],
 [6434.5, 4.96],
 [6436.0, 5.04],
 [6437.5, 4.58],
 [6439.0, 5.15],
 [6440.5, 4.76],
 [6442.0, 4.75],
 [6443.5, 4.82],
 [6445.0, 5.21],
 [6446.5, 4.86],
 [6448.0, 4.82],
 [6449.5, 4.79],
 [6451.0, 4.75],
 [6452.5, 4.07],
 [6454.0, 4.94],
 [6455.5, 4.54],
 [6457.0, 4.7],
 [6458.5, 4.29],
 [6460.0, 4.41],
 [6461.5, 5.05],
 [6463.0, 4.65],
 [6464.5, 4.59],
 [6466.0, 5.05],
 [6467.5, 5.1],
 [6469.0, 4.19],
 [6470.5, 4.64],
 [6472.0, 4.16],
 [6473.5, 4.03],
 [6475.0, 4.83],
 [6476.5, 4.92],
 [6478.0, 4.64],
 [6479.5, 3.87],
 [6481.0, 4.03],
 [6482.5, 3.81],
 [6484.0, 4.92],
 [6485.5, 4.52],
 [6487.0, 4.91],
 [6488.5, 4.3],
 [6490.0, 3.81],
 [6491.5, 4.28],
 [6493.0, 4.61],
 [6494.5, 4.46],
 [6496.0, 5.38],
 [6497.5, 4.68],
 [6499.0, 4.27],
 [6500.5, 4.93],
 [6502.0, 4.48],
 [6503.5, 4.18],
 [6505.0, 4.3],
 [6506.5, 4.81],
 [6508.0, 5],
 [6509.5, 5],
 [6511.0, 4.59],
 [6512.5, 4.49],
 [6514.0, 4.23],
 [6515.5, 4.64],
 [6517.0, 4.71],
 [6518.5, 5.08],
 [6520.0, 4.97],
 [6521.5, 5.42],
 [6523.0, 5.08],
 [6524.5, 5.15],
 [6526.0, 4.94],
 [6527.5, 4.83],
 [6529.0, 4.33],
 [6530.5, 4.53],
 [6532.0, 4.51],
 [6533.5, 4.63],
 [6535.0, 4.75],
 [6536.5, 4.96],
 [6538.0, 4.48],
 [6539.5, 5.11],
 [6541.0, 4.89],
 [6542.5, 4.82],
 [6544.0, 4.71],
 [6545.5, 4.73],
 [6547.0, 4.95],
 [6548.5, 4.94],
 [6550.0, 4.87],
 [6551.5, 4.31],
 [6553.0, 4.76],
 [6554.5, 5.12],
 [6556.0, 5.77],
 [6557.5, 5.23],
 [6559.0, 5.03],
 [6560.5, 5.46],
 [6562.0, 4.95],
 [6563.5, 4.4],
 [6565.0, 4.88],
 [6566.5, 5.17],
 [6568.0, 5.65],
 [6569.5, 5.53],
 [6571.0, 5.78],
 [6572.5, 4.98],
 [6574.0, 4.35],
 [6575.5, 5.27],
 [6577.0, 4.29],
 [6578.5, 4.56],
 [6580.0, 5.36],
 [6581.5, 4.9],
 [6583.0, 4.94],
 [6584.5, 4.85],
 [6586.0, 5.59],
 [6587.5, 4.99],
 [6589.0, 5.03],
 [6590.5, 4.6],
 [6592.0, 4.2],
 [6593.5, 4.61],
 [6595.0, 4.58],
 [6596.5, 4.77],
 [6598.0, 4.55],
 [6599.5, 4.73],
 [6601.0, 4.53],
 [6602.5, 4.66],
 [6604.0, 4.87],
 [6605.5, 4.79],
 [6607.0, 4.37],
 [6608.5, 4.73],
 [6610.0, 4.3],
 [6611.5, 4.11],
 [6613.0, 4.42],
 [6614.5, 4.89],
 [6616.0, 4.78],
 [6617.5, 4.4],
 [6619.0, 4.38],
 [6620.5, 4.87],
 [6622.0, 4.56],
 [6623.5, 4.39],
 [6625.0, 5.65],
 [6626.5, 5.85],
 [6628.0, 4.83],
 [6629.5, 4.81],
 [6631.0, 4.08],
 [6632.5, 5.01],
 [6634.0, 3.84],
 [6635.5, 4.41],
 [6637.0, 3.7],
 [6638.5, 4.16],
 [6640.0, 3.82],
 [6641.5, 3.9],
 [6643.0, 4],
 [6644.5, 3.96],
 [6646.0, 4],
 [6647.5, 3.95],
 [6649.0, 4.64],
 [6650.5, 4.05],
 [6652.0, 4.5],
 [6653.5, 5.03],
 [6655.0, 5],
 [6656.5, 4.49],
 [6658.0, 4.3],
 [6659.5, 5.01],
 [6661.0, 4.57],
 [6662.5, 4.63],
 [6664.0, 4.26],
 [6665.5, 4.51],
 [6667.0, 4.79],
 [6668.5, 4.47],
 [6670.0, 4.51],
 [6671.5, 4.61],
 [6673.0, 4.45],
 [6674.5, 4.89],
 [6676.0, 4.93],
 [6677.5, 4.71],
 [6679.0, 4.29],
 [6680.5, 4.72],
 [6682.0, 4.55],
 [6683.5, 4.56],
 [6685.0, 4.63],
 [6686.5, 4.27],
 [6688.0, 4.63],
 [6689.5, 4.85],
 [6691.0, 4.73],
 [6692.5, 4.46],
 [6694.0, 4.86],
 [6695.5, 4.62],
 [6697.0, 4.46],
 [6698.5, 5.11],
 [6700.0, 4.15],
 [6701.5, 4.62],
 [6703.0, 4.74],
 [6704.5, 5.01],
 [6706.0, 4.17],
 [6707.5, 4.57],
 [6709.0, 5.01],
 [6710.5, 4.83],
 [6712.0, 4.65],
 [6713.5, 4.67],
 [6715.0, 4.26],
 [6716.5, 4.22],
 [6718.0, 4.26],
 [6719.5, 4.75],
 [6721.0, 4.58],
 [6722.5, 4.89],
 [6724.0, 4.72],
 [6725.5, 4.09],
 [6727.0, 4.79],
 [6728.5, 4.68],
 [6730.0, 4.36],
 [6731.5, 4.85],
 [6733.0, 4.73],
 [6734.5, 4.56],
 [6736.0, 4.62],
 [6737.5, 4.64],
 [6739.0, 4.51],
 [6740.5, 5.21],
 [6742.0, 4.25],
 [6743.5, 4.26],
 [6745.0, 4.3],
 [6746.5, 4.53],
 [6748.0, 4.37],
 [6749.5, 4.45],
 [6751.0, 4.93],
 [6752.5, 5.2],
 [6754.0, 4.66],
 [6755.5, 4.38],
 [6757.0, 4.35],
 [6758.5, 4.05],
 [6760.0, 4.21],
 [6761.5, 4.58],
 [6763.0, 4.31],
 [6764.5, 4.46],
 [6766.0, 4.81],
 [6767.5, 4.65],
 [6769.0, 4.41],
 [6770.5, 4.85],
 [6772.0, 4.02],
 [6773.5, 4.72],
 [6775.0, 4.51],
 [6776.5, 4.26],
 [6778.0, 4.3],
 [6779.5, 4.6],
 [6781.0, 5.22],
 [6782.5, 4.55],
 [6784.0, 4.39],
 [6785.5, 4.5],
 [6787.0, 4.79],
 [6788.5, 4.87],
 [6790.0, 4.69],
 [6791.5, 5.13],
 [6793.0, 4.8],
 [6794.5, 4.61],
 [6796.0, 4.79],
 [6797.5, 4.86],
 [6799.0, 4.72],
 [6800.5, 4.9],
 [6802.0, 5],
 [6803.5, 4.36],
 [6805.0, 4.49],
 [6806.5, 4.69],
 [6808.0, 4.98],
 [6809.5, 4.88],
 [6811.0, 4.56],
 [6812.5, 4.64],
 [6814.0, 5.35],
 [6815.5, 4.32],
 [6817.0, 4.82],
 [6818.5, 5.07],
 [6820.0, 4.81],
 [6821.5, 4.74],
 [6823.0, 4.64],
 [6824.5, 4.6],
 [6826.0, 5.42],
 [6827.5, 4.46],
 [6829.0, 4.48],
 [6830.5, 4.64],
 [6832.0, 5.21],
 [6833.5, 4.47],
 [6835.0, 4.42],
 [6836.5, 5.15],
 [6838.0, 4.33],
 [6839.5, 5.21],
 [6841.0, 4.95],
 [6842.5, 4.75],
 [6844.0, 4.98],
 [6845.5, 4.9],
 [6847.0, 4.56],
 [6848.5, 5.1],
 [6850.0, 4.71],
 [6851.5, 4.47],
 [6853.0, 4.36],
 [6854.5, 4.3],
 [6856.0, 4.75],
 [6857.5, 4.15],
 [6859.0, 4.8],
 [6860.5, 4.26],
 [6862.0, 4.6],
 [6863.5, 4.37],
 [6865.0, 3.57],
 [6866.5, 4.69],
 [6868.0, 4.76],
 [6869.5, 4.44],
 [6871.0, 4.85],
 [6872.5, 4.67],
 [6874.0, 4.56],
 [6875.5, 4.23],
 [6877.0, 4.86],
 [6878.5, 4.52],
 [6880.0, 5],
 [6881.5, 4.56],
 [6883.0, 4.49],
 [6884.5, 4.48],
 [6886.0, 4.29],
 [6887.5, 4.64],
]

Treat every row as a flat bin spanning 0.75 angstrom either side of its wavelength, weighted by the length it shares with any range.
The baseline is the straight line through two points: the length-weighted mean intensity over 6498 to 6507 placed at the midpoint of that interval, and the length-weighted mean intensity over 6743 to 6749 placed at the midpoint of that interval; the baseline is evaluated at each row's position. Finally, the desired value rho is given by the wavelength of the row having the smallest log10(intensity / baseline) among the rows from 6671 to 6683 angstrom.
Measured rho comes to 6679.0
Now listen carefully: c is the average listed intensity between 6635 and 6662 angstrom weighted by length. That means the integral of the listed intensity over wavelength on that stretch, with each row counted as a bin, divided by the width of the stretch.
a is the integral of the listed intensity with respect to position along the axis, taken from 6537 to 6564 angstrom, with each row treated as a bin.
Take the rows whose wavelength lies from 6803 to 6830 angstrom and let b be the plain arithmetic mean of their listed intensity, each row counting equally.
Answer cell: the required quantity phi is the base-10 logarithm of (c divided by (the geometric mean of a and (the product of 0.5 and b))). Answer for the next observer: -0.615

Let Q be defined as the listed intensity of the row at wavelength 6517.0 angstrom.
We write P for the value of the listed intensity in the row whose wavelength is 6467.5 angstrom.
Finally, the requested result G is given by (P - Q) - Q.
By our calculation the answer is -4.3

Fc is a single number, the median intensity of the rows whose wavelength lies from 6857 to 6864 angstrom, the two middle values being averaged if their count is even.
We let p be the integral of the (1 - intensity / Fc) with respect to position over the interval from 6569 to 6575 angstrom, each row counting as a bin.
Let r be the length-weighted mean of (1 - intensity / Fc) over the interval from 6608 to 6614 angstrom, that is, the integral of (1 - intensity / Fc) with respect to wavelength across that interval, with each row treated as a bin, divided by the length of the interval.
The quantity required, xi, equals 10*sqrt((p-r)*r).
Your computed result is 0.8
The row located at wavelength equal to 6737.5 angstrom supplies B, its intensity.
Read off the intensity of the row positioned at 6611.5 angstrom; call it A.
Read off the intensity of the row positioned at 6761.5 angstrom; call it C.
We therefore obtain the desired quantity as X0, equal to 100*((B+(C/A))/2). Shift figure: 288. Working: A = 4.11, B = 4.64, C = 4.58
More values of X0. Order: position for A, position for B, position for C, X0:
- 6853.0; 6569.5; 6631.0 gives 323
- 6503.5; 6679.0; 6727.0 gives 272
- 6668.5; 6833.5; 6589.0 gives 280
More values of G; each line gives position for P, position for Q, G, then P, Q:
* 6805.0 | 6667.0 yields -5.1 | 4.49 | 4.79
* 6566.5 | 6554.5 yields -5.1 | 5.17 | 5.12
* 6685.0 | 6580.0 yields -6.1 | 4.63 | 5.36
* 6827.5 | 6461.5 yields -5.6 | 4.46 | 5.05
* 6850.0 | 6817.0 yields -4.9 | 4.71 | 4.82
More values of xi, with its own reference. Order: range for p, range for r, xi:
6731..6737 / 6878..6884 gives 1.5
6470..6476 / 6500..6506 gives 0.4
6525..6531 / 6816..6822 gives 1.9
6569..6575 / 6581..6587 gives 3.8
